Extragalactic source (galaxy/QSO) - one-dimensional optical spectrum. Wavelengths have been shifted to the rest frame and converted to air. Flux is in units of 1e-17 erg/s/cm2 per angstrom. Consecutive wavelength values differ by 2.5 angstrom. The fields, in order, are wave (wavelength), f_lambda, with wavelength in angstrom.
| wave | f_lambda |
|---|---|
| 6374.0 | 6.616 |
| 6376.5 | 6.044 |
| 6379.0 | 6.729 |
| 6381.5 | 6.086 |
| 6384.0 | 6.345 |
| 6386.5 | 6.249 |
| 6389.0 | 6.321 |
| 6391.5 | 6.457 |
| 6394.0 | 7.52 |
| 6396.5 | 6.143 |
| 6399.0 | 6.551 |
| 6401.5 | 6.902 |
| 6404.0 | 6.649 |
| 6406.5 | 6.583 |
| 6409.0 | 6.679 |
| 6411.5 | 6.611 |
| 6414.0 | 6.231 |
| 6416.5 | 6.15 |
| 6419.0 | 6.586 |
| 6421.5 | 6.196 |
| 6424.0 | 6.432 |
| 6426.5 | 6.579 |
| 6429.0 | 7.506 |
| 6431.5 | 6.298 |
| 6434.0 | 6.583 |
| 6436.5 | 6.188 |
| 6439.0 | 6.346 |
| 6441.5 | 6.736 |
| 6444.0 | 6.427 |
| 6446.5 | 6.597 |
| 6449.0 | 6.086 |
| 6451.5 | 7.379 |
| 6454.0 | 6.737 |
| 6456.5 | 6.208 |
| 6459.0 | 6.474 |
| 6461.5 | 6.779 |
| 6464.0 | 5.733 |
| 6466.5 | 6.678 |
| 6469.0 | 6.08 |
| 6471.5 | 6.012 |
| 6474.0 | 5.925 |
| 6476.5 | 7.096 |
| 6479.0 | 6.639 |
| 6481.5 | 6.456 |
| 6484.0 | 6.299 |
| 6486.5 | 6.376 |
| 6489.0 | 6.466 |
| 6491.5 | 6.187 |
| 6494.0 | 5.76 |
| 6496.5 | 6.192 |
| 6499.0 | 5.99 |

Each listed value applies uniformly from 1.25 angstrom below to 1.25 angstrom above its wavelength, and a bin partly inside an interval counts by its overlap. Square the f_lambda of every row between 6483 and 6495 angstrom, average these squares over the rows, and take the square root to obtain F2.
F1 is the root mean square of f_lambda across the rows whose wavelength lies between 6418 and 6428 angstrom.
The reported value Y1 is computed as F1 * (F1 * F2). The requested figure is 259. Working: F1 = 6.45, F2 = 6.2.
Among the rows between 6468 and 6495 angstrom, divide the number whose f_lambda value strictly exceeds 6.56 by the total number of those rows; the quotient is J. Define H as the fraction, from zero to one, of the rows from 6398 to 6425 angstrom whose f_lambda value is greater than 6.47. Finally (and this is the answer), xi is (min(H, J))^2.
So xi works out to 0.03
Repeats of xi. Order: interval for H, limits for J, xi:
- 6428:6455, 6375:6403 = 0.07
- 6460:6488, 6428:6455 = 0.13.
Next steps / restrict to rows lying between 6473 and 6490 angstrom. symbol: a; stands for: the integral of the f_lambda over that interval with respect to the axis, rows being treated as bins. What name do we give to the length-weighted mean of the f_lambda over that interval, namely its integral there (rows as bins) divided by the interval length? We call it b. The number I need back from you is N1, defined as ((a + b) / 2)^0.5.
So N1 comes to 7.6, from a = 110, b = 6.47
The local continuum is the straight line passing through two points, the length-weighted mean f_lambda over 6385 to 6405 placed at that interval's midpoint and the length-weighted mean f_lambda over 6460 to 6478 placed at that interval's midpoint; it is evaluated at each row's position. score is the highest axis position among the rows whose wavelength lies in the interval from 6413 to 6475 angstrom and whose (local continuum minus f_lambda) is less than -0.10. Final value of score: 6466.5 angstrom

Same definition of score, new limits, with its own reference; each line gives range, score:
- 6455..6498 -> 6489.0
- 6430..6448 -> 6446.5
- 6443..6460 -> 6459.0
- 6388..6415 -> 6409.0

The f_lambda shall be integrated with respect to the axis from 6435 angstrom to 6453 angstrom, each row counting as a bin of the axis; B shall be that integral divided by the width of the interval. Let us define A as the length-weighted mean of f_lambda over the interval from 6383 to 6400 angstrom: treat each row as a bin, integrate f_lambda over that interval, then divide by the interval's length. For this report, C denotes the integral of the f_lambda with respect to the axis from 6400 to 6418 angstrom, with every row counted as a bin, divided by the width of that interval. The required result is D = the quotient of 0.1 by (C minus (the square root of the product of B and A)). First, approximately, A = 6.51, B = 6.54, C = 6.54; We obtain 5.9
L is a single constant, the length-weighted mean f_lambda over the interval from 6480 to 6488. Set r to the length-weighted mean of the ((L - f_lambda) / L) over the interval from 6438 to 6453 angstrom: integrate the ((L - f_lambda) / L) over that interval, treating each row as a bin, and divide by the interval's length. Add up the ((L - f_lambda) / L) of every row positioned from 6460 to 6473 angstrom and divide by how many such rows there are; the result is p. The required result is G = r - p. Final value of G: -0.05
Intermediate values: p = 0.021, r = -0.033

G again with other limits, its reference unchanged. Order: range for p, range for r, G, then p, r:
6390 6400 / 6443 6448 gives 0.03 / -0.044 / -0.017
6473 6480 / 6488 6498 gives 0.06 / -0.026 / 0.039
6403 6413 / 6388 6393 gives 0.03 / -0.038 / -0.010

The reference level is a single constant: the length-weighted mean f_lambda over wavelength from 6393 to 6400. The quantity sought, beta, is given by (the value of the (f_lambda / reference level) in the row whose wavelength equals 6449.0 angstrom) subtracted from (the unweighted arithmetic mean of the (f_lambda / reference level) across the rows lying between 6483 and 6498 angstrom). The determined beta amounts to 0.02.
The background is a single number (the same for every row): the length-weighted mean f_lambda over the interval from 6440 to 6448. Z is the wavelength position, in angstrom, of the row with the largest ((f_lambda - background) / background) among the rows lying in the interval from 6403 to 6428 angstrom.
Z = 6409.0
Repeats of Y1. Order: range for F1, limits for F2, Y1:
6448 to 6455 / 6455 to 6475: 285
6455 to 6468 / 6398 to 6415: 269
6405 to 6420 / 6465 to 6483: 269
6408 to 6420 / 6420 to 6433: 276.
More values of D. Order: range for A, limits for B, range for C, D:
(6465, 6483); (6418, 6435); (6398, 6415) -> 0.9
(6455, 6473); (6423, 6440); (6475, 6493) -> 1.6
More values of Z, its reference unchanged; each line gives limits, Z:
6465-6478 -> 6476.5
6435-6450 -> 6441.5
